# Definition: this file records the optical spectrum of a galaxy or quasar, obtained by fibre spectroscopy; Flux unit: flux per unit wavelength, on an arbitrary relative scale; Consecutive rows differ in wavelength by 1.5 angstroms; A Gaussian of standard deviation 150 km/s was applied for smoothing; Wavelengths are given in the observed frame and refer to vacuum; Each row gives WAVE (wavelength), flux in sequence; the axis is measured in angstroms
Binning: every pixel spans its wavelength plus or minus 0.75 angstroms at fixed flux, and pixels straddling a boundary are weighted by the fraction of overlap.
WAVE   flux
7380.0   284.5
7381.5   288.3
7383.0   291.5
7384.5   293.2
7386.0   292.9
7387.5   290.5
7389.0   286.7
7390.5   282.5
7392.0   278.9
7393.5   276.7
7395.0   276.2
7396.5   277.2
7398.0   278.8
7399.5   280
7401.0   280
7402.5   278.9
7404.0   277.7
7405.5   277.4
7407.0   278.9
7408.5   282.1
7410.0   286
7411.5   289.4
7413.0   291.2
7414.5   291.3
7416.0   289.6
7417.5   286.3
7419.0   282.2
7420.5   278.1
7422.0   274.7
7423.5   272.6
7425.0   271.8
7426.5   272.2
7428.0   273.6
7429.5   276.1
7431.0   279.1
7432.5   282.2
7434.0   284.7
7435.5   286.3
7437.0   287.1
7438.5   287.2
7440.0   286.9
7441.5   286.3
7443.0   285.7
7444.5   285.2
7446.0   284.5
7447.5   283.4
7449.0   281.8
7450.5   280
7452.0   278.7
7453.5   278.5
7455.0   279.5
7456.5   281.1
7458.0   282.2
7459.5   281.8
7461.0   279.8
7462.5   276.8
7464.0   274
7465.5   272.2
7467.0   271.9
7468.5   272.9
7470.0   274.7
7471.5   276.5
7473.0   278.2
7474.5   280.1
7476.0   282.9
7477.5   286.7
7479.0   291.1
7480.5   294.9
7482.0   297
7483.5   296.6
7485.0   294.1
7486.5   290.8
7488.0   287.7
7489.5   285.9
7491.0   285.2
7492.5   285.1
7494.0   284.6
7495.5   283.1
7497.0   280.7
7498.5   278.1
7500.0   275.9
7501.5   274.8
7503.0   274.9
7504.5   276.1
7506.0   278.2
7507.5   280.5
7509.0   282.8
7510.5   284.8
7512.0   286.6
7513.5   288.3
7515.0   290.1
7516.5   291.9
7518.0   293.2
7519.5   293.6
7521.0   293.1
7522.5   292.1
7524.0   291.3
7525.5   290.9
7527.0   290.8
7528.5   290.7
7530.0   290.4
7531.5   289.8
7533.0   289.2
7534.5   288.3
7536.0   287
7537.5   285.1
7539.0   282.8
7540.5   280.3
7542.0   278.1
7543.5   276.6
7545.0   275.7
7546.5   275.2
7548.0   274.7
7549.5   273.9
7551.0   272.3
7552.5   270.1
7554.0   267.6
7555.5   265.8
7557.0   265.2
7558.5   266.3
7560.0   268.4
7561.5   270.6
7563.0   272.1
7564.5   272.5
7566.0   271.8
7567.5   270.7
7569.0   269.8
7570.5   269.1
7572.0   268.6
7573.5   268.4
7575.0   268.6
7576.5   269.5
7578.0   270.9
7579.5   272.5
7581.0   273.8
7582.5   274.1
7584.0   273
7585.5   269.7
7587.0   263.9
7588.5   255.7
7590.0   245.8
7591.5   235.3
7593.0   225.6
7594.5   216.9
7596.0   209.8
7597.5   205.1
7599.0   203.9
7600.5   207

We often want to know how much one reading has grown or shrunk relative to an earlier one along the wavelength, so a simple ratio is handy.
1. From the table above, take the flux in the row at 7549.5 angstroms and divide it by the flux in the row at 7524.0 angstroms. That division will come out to 0.94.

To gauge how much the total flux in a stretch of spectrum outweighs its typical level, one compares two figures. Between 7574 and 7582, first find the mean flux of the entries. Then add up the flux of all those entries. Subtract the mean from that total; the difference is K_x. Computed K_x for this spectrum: 1084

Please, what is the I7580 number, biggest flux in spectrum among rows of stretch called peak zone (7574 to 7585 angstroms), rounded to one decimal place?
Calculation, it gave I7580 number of 274.1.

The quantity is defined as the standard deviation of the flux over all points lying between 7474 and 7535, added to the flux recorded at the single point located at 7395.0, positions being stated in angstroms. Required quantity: 282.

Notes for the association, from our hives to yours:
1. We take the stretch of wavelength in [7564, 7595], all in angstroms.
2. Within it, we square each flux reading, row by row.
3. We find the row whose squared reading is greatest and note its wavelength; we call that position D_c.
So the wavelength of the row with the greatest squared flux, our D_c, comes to 7582.5 angstroms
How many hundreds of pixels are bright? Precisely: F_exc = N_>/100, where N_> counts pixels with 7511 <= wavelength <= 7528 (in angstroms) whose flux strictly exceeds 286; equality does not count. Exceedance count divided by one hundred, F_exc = 0.11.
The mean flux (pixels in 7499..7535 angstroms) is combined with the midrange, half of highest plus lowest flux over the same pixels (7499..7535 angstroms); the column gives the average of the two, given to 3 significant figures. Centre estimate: 285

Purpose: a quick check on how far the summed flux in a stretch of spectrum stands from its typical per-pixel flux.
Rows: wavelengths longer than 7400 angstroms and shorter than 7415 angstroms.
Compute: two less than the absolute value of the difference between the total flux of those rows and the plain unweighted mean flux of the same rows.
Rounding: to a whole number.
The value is 2548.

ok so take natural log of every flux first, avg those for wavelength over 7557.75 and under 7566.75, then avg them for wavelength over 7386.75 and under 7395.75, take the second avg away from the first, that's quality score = -0.042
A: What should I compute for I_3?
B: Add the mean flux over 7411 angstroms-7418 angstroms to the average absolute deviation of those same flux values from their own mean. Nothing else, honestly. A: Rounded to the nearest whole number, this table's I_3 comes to 291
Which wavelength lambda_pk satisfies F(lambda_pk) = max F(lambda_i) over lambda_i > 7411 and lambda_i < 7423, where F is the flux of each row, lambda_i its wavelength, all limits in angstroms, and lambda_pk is 7414.5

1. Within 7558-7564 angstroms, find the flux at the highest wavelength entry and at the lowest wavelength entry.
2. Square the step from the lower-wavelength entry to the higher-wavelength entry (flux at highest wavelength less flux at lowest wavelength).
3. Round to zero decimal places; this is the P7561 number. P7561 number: 34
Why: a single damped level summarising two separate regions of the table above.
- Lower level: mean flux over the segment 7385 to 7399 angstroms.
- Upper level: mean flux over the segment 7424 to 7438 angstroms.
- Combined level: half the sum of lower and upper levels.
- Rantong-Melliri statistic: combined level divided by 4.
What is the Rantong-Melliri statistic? 70.2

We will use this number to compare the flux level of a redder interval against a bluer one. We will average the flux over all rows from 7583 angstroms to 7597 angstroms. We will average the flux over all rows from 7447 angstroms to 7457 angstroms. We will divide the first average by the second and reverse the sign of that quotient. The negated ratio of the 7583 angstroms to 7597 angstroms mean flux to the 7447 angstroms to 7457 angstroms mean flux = -0.87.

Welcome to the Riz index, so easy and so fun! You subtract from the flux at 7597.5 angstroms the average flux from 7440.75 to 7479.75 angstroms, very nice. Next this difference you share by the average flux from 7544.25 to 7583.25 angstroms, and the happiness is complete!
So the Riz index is -0.278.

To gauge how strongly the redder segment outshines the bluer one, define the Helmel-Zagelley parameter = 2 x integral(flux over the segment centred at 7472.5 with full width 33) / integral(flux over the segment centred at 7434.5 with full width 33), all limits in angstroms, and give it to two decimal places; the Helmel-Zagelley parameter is 2.01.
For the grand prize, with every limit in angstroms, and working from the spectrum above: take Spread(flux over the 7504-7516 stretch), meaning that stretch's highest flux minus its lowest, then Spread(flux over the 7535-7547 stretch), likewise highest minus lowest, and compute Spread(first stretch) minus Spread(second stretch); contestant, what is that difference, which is 2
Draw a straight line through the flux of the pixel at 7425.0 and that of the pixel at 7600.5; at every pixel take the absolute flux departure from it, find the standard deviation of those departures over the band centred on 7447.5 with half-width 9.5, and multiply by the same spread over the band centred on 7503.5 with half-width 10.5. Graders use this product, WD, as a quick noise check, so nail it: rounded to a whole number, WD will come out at 8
